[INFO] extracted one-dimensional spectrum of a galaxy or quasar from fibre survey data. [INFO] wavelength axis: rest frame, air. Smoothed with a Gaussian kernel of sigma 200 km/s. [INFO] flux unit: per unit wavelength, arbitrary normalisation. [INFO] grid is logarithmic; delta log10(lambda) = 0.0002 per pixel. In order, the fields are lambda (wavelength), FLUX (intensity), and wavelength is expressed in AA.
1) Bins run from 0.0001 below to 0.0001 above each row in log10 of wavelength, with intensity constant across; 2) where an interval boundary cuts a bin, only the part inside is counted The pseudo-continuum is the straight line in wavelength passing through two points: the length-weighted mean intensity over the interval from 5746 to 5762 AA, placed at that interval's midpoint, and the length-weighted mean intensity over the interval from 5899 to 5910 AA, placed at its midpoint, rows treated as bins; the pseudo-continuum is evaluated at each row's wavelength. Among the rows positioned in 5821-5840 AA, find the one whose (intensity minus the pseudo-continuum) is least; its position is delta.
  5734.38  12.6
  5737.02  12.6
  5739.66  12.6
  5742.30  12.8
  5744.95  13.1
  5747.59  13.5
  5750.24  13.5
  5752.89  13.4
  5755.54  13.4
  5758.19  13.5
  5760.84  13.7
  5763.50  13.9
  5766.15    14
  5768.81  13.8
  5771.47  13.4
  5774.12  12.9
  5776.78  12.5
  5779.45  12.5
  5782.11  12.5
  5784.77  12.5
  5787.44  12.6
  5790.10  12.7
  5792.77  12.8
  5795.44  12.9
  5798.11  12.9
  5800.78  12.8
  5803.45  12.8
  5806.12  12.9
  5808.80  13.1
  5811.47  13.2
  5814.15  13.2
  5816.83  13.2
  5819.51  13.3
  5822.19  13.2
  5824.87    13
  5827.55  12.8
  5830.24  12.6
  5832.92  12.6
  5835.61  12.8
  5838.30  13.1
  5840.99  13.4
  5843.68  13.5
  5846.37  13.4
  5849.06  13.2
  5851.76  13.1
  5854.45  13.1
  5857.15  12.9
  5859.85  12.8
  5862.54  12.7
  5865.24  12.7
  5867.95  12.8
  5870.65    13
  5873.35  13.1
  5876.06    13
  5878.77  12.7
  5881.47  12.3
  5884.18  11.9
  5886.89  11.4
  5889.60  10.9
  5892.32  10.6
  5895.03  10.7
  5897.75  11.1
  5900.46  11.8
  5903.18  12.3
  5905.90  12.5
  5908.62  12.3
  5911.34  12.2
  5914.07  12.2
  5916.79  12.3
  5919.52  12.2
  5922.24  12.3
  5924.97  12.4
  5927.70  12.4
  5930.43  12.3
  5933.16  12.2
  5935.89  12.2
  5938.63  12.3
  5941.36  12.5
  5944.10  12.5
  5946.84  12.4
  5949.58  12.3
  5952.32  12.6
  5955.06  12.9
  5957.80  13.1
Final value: 5830.24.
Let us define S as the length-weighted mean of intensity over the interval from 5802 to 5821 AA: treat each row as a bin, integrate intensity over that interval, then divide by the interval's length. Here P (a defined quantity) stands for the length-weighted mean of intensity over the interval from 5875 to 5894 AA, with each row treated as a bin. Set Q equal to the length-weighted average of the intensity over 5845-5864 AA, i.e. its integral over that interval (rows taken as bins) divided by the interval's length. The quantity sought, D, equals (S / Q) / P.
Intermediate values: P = 11.8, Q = 13.03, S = 13.1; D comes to 0.085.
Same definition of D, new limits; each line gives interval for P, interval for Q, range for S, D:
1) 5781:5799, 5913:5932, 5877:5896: 0.074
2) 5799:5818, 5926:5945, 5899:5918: 0.076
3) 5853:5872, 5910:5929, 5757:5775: 0.086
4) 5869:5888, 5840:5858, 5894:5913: 0.072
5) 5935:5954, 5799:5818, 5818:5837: 0.080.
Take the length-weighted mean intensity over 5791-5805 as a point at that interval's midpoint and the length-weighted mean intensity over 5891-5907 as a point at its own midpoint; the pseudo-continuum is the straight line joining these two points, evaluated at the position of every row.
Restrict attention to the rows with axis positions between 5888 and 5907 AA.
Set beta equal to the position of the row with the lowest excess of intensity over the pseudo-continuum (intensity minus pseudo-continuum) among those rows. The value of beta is 5892.32 AA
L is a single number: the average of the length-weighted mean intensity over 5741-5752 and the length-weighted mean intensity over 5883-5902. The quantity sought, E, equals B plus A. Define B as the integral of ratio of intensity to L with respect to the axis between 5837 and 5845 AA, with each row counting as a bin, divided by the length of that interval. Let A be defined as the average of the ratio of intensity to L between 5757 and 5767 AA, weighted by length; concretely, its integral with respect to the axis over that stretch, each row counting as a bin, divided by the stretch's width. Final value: 2.22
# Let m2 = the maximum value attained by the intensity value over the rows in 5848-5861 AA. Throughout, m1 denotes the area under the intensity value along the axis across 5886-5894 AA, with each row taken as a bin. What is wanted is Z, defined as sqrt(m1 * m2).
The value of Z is 34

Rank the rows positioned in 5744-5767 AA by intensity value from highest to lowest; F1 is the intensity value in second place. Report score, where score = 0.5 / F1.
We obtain 0.0360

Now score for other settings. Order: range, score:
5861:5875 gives 0.0385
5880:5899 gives 0.0420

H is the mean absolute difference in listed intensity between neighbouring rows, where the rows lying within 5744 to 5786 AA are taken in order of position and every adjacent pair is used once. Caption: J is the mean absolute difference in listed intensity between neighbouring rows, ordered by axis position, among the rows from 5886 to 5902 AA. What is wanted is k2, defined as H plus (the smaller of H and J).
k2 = 0.35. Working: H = 0.173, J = 0.40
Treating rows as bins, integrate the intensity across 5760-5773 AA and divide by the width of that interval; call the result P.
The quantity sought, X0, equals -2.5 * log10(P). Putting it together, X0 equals -2.85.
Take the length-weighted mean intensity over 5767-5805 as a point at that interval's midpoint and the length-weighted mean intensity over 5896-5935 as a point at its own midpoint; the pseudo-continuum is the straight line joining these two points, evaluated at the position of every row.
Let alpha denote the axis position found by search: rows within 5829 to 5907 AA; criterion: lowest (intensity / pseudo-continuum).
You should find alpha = 5892.32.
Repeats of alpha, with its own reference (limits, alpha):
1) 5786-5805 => 5787.44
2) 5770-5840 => 5776.78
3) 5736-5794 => 5737.02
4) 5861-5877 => 5862.54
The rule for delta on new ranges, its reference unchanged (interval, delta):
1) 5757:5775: 5774.12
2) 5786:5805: 5787.44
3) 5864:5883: 5881.47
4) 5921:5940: 5933.16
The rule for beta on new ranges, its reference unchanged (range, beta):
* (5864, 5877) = 5865.24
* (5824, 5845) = 5830.24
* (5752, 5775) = 5774.12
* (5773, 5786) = 5776.78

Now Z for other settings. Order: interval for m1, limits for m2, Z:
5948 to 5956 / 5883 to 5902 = 35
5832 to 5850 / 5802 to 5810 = 56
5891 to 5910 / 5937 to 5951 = 53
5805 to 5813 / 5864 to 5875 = 37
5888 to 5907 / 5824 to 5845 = 54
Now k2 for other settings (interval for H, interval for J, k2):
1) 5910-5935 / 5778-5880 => 0.15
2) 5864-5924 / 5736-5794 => 0.42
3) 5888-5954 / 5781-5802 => 0.24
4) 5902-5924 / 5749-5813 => 0.23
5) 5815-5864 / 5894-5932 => 0.29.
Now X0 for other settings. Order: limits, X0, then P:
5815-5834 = -2.78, 13.0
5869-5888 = -2.74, 12.5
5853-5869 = -2.77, 12.8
